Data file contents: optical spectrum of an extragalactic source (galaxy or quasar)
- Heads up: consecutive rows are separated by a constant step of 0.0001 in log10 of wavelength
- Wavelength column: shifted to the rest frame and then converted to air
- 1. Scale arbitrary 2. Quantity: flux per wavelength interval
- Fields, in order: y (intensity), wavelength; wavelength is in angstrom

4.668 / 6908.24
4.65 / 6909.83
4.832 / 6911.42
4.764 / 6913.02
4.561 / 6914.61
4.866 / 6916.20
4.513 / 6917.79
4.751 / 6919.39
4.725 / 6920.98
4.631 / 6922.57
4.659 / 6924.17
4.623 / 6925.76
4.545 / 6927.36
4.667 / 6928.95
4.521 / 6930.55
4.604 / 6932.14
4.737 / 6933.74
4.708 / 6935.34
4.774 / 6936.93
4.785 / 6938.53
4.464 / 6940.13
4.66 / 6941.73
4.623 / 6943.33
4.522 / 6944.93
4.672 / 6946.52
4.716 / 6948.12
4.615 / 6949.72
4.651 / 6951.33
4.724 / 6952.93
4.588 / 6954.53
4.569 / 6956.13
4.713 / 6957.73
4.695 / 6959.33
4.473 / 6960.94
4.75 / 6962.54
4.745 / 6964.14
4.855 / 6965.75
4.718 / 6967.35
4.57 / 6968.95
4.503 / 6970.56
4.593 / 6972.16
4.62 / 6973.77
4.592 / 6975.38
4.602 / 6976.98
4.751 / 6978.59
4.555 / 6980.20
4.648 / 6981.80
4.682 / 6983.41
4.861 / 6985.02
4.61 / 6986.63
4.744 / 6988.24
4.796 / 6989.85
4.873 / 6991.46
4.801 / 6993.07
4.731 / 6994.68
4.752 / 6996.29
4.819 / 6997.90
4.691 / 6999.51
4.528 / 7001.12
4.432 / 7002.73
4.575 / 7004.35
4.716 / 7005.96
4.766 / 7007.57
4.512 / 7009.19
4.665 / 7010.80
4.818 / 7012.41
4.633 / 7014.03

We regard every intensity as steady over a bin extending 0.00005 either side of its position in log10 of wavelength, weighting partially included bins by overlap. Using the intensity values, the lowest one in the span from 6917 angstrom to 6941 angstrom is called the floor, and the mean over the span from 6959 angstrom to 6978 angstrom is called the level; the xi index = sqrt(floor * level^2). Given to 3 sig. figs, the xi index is 9.81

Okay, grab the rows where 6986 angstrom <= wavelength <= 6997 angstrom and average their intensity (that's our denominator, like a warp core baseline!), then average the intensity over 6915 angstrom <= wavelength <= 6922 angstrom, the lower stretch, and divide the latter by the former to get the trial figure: 0.99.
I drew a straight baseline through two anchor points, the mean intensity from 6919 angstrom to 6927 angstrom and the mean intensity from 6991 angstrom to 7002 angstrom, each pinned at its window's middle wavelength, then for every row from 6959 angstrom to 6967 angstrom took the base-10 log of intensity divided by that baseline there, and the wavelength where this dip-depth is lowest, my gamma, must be 6960.94 angstrom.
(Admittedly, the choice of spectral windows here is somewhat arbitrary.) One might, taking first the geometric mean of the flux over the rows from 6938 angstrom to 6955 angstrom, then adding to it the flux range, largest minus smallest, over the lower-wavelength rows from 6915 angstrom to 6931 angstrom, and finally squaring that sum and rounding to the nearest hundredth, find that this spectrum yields 24.90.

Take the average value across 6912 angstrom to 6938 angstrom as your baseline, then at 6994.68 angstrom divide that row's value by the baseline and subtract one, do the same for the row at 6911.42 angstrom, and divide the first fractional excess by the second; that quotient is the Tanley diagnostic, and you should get 0.4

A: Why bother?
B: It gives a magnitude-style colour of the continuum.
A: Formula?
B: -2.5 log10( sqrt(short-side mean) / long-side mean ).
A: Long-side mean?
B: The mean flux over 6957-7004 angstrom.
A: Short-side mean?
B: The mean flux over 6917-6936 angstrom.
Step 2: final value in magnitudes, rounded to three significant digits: 0.842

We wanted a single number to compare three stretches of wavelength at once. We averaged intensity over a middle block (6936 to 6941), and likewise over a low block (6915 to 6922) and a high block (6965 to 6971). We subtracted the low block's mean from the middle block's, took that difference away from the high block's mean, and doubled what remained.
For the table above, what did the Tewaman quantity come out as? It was 9.40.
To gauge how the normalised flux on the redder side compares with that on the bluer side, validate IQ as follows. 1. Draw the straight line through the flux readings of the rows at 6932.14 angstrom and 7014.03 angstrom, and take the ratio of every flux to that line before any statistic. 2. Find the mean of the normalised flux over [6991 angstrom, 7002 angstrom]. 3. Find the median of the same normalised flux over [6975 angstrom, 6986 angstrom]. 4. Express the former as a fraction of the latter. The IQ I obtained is 1.02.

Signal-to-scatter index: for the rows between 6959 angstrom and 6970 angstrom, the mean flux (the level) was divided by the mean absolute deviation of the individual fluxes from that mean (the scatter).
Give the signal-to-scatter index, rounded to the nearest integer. 50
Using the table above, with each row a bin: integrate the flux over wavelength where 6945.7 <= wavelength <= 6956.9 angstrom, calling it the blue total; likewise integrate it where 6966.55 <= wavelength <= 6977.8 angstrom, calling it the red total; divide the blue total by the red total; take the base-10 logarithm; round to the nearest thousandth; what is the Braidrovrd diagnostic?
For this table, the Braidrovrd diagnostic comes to 0.003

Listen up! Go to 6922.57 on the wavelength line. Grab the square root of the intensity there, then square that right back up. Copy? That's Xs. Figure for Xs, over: 4.63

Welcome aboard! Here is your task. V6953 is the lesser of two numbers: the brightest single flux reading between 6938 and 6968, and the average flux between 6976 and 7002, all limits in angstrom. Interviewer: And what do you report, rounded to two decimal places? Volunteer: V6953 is 4.72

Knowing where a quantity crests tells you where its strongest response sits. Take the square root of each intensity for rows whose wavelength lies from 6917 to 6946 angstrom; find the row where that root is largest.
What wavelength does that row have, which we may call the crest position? 6938.53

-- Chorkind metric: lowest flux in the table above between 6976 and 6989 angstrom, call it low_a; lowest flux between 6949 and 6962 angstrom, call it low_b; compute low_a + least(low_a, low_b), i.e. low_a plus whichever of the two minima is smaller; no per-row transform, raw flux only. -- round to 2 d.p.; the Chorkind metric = 9.03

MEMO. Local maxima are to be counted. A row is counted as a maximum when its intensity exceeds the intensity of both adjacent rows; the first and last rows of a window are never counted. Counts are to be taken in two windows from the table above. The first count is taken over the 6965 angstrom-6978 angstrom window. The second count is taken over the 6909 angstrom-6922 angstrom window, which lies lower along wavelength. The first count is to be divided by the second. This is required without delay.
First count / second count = 0.33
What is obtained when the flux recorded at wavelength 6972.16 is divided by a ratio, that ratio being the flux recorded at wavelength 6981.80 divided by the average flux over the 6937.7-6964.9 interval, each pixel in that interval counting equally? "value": 4.59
